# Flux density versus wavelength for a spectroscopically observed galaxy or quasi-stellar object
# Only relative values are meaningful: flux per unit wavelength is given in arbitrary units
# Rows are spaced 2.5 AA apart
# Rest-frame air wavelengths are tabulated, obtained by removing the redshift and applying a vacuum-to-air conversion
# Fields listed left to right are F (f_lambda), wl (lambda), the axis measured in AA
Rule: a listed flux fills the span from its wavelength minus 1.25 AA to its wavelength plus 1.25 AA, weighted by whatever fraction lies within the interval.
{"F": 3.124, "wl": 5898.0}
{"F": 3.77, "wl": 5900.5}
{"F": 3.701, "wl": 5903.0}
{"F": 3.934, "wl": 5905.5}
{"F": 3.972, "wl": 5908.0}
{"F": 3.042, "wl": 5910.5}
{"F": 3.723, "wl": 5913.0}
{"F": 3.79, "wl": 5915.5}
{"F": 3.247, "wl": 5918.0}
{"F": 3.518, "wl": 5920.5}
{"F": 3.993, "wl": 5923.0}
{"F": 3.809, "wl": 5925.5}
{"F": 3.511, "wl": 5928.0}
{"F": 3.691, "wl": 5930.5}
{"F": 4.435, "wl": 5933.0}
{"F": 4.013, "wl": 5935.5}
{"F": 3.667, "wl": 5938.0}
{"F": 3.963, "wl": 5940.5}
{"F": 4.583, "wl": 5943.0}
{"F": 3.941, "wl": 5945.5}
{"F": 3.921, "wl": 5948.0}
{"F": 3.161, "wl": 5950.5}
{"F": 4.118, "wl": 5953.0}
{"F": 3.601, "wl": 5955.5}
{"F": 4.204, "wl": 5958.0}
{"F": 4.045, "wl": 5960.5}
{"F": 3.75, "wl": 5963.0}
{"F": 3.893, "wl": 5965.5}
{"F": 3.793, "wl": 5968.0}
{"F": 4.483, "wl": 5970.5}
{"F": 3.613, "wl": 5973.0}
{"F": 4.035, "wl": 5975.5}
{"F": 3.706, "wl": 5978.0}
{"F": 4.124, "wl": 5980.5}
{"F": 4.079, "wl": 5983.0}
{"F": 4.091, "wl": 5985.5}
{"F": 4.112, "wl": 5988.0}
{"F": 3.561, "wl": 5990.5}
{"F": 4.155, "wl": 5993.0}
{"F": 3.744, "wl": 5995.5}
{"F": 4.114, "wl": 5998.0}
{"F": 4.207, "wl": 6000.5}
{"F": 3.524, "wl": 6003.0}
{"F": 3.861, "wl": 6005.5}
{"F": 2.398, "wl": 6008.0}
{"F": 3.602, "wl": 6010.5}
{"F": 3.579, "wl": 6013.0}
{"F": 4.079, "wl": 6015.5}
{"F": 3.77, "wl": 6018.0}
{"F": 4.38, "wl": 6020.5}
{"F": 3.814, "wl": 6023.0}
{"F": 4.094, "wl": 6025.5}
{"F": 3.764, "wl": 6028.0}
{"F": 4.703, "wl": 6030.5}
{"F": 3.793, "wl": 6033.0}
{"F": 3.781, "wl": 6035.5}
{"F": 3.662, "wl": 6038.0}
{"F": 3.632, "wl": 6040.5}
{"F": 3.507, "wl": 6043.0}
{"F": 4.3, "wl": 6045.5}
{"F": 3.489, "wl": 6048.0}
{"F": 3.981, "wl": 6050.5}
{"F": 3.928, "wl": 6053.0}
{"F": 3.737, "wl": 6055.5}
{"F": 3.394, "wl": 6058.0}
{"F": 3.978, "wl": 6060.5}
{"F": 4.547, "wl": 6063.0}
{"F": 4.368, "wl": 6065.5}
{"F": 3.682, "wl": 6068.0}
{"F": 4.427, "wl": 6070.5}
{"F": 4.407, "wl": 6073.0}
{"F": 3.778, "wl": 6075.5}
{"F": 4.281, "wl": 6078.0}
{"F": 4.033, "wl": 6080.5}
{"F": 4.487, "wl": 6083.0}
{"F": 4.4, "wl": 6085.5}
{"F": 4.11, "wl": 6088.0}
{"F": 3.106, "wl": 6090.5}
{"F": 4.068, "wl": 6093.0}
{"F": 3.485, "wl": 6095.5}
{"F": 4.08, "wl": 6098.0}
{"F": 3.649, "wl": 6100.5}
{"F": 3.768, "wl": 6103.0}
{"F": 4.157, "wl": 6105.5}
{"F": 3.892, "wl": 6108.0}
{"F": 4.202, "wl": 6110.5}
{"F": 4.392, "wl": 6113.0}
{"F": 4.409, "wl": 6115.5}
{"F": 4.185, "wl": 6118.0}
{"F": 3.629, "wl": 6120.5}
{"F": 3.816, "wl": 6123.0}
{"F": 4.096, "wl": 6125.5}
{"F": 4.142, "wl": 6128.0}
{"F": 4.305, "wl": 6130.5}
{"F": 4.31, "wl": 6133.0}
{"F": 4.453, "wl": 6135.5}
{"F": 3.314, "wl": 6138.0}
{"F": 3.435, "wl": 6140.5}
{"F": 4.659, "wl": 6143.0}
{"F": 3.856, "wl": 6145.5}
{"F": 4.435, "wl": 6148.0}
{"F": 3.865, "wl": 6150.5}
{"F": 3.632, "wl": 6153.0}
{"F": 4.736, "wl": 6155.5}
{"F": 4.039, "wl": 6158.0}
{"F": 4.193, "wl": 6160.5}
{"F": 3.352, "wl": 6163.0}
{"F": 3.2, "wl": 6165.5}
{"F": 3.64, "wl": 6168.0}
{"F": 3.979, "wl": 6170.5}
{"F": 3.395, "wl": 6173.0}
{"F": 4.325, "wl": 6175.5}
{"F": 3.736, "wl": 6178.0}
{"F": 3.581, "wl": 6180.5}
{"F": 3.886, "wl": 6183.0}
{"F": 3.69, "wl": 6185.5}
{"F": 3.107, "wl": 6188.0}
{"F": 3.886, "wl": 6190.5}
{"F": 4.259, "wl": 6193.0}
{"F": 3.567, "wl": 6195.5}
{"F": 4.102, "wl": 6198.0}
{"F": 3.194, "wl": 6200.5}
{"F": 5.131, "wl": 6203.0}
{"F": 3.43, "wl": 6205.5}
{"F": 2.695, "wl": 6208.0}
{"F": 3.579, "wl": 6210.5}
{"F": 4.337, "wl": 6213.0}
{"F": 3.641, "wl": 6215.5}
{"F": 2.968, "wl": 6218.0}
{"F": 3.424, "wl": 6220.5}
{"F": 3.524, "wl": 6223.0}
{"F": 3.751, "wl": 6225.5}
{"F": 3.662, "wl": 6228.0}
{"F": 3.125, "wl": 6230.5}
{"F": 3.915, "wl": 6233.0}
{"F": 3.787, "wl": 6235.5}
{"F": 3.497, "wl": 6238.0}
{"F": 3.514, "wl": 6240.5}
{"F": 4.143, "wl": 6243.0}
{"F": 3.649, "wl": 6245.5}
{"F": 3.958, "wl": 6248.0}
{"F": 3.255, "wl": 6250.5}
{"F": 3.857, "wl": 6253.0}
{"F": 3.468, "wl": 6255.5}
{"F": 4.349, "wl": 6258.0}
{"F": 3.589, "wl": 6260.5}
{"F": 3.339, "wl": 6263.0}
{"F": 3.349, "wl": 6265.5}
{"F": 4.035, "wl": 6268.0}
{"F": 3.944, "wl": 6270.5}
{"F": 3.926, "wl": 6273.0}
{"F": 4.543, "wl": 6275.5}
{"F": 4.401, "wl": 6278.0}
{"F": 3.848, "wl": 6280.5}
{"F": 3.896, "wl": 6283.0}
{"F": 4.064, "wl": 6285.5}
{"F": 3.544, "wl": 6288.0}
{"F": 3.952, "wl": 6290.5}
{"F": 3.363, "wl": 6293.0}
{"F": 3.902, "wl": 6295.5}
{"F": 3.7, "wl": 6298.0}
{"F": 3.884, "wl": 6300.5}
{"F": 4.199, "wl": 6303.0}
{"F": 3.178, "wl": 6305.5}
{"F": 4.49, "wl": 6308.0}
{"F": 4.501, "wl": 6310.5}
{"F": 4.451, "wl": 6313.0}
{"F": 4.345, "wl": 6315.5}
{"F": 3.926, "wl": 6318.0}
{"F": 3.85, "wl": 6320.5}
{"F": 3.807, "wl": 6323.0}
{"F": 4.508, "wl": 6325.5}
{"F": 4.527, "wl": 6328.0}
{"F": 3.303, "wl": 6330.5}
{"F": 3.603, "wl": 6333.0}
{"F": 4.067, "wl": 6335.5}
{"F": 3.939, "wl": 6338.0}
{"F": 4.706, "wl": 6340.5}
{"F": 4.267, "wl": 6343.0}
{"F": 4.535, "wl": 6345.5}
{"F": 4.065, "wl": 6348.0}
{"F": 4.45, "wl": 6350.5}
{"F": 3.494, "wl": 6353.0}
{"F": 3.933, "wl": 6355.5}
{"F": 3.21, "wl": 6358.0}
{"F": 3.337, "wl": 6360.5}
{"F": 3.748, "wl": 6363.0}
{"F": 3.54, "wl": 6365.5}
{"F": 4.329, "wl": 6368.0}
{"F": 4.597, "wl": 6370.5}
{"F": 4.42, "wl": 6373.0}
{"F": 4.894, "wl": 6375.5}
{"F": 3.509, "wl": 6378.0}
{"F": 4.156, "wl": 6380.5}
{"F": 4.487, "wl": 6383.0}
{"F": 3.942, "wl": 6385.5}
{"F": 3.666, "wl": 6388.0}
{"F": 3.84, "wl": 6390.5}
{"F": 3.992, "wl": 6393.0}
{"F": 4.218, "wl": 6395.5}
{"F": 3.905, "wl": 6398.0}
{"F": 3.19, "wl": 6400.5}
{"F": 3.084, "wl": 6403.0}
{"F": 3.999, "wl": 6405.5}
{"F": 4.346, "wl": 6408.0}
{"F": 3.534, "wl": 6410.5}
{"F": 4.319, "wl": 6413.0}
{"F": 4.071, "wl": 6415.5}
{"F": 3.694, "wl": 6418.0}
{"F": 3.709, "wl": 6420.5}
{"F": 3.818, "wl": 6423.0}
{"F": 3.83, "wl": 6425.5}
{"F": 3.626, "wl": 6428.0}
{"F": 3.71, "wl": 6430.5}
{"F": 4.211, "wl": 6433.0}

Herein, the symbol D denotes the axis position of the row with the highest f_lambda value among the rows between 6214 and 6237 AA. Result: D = 6233.0 AA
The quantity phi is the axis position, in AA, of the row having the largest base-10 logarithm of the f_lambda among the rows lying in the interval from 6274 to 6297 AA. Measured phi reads 6275.5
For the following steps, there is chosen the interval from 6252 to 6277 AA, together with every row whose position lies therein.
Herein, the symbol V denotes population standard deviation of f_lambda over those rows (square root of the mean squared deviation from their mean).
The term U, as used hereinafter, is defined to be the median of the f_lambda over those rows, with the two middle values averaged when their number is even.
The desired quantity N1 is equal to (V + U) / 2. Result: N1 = 2.14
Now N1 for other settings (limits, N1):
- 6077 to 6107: 2.23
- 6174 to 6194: 2.09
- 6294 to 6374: 2.22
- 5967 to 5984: 2.16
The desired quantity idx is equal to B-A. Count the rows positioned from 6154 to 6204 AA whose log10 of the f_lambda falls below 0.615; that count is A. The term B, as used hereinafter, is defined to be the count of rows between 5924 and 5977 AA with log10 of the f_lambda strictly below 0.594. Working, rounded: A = 15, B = 11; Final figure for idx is -4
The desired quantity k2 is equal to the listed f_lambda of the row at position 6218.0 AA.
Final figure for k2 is 2.968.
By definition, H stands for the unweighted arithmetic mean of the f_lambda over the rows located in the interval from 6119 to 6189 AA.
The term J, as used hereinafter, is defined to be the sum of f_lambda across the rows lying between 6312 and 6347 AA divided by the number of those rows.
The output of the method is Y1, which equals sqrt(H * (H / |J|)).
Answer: 1.91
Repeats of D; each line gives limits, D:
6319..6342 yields 6340.5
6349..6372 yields 6370.5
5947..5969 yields 5958.0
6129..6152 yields 6143.0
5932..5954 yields 5943.0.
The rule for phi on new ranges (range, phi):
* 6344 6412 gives 6375.5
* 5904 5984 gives 5943.0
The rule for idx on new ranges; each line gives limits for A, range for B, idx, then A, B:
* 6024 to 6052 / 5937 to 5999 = 2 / 9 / 11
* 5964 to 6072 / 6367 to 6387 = -32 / 33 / 1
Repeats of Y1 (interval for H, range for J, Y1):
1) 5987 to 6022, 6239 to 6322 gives 1.92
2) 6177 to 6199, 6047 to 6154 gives 1.88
